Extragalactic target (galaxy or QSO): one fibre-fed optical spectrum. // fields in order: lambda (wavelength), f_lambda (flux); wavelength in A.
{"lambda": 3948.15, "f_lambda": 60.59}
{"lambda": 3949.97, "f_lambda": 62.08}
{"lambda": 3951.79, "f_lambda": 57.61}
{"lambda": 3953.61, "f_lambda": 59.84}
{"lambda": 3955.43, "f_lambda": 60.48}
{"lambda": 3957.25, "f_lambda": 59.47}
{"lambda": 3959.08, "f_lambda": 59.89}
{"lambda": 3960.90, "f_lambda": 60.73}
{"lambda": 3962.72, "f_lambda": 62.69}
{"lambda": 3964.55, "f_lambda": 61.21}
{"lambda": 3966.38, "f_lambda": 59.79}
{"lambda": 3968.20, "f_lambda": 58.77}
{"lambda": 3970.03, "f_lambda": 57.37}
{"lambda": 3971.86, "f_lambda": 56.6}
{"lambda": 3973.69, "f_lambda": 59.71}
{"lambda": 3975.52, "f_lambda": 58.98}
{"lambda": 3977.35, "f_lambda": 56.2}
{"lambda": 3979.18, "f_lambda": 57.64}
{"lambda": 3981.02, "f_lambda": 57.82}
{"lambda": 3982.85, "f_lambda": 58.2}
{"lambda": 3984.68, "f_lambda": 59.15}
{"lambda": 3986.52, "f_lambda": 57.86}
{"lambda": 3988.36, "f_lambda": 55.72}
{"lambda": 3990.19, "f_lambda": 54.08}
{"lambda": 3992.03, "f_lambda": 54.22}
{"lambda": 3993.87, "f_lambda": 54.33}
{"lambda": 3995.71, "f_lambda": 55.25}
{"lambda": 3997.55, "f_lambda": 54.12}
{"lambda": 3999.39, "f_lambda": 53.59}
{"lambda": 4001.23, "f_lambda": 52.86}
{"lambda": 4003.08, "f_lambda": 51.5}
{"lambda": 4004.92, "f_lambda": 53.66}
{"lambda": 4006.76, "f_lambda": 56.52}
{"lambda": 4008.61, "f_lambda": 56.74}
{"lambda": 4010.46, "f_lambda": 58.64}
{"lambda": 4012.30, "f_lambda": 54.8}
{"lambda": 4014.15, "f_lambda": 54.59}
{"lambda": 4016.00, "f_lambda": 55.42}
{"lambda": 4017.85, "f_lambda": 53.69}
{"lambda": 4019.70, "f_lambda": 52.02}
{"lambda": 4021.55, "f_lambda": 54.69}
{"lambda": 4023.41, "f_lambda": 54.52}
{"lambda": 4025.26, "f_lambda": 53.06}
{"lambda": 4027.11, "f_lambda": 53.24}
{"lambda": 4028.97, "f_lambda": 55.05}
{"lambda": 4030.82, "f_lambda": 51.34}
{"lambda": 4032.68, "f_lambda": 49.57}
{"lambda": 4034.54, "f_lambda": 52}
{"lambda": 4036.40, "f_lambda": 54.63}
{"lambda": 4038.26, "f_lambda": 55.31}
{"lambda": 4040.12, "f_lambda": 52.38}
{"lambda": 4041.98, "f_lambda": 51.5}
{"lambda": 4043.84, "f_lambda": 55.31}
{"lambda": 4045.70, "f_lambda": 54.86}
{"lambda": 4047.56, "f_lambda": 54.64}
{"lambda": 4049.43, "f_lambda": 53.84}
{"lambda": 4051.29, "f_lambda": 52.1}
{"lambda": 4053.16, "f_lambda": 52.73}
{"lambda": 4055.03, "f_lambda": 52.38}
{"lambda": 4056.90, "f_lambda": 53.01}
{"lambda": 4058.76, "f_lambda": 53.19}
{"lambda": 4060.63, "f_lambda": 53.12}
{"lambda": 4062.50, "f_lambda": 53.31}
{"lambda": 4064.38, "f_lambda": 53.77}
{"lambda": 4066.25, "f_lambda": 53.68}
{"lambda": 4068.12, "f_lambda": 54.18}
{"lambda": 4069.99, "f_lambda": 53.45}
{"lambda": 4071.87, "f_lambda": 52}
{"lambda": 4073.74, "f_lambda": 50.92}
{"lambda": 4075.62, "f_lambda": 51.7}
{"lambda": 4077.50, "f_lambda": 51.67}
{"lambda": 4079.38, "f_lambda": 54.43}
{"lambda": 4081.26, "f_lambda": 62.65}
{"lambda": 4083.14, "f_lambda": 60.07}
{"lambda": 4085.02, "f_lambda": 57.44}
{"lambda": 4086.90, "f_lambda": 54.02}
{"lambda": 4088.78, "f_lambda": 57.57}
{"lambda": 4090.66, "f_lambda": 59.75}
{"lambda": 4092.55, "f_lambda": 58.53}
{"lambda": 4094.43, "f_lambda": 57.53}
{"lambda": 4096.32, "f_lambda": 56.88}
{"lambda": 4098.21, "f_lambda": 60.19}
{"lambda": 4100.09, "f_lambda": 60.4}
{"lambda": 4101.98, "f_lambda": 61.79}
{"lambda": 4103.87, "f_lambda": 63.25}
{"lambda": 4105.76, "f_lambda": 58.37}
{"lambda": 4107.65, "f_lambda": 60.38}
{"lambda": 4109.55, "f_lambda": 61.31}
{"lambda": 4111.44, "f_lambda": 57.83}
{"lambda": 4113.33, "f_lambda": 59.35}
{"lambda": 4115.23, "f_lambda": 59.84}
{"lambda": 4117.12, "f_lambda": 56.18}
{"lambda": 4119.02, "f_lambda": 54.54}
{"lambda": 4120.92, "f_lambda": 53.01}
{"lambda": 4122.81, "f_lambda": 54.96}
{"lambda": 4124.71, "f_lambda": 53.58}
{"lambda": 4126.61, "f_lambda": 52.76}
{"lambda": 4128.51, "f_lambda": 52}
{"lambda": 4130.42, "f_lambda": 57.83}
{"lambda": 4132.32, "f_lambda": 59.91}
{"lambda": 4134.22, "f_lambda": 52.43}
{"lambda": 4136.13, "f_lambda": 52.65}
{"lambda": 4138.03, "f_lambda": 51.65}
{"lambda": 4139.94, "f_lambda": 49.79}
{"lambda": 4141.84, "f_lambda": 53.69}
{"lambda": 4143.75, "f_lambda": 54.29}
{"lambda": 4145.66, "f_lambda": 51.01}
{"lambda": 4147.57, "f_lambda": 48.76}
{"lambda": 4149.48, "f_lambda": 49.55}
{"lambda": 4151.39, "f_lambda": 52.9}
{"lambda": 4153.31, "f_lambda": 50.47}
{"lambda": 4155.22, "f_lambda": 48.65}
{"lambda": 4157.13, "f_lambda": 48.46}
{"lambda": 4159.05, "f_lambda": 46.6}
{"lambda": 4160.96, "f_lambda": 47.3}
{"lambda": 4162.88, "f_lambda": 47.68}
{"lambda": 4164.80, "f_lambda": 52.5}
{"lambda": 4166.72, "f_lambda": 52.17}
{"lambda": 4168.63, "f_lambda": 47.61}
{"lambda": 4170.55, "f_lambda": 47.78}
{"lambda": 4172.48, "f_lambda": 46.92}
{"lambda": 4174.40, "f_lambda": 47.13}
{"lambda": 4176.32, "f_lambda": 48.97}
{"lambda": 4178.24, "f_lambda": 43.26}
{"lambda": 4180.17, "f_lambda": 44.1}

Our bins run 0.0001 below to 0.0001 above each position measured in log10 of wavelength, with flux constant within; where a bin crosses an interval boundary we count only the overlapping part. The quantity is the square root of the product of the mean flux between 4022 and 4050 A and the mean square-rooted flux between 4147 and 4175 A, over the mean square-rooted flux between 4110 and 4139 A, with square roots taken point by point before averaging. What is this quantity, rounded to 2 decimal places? 2.60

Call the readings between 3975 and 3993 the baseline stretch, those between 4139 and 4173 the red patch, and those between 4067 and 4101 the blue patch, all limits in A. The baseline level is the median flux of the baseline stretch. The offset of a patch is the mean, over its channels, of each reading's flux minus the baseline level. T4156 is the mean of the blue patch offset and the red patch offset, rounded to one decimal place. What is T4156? -4.7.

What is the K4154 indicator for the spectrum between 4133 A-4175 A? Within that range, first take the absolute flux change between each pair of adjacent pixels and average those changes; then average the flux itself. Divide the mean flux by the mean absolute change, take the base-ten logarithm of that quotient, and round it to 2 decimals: 1.47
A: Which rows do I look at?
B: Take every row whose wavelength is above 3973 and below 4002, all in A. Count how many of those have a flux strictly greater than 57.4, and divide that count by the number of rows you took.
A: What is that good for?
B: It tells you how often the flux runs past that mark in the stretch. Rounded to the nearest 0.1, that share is 0.4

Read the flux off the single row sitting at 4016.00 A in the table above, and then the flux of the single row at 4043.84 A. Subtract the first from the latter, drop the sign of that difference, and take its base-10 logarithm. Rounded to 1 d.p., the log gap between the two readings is -1.0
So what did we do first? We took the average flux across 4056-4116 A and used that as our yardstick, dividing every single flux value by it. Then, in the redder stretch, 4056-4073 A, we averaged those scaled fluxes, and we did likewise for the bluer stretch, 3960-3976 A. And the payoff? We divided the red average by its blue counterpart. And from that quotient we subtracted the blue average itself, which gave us -0.154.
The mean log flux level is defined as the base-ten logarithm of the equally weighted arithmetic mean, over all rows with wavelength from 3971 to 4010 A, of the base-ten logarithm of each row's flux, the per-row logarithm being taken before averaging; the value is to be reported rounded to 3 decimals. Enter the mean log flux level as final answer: 0.242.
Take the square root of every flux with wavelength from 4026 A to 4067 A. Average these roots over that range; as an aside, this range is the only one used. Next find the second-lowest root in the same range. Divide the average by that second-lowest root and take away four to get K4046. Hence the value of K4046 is -2.98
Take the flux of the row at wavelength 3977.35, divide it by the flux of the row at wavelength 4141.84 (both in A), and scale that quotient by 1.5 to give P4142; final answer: 1.57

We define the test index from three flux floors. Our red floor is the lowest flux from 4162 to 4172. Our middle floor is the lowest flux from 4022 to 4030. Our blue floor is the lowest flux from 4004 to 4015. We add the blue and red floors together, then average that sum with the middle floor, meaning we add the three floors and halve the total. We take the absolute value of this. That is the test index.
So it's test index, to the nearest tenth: 77.2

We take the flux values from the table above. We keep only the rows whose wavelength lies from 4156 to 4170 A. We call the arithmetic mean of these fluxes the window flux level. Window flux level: 48.9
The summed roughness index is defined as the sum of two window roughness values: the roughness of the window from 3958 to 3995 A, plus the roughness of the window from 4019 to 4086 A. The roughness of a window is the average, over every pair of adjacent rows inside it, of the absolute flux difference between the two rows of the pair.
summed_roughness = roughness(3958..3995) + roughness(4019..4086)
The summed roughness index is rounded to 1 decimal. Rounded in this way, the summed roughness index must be 2.7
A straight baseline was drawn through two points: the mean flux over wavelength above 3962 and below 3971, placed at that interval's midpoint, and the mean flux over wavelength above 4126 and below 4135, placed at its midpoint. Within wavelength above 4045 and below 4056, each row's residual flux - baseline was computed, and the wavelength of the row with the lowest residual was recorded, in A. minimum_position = 4051.29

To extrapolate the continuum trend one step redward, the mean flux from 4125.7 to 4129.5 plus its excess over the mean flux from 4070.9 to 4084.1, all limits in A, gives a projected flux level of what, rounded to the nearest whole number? 50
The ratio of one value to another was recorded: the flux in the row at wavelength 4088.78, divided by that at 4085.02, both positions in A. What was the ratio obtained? 1.00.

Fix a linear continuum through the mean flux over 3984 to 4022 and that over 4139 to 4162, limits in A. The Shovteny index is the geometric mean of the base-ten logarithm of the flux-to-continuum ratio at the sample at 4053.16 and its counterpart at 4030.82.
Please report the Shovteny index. 0.010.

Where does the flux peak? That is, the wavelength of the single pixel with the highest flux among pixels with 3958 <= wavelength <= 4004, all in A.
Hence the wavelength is 3962.72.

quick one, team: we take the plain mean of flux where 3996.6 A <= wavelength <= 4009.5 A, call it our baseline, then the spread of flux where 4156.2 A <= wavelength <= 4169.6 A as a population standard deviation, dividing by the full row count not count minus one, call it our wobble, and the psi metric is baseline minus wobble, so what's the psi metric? 51.9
